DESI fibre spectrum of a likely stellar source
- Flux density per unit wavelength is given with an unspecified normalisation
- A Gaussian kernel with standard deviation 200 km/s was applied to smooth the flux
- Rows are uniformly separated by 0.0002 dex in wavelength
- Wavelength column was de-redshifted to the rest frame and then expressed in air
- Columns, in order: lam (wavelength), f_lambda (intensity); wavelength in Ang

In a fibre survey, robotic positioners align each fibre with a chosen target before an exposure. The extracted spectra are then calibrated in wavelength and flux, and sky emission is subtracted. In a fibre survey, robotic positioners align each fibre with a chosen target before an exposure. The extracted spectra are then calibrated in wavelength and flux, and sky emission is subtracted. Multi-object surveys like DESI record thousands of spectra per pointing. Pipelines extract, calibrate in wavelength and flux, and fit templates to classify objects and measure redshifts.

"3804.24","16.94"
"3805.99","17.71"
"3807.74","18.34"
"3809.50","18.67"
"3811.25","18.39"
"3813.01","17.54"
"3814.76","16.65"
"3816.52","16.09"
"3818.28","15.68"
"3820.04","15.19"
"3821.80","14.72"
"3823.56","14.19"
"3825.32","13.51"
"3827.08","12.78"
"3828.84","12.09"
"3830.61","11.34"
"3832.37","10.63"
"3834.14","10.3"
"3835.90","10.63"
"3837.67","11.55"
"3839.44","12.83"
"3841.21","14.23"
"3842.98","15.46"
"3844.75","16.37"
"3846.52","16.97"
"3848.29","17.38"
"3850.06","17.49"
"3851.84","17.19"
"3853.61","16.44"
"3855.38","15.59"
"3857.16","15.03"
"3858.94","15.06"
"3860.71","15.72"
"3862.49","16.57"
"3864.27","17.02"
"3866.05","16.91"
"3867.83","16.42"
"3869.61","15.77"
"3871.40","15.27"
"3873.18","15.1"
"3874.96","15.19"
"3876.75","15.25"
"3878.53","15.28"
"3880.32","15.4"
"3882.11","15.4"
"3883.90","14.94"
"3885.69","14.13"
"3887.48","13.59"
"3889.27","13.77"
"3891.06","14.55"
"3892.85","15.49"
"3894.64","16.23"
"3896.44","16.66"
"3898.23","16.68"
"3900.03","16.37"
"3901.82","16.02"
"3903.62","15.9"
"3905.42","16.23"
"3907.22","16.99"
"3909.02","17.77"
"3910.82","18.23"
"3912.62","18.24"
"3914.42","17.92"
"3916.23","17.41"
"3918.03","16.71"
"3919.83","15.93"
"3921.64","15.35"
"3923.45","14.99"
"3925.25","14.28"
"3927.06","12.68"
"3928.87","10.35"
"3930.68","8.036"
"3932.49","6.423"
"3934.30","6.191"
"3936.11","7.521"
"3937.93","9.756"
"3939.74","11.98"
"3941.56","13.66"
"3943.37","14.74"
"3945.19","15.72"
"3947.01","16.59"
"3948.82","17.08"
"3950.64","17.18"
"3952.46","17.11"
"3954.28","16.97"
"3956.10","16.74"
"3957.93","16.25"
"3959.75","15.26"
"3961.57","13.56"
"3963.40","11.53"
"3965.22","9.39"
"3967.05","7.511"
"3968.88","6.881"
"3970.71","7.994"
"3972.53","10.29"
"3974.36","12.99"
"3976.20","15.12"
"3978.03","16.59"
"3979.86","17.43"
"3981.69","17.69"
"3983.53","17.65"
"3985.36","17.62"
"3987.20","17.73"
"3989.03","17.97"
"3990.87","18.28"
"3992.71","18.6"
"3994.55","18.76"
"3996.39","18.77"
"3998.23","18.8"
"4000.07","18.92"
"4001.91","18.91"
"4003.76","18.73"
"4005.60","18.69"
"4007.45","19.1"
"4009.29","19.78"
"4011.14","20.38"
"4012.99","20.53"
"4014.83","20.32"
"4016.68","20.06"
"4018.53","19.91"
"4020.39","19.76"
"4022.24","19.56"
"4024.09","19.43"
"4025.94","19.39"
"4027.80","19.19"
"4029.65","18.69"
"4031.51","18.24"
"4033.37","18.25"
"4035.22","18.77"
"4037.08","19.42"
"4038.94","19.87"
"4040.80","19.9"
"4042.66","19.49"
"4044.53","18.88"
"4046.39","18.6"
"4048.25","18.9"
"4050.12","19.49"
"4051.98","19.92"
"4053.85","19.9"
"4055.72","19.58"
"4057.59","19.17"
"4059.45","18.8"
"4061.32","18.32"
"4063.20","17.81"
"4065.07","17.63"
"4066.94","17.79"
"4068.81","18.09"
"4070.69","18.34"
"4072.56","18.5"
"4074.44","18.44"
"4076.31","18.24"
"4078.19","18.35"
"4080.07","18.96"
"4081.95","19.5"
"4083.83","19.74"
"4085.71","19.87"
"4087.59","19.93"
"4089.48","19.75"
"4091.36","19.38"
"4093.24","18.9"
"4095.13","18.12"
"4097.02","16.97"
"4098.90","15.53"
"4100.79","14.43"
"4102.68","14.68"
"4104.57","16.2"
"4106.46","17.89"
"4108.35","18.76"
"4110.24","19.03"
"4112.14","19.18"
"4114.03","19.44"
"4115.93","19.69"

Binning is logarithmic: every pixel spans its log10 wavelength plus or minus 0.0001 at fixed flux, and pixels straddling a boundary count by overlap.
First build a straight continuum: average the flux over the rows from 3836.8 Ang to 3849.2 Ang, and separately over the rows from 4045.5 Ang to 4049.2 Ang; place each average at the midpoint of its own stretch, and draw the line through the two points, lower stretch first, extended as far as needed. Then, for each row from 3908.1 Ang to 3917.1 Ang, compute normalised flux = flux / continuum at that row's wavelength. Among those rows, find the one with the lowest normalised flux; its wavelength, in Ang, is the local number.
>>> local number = 3916.23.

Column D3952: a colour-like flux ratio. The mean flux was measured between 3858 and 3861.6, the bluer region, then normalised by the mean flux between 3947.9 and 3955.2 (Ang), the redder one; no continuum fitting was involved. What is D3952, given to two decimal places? 0.90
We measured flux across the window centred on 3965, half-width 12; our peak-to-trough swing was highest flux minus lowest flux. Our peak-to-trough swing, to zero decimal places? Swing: 10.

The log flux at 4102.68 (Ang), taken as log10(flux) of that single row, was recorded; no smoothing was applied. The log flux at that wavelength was 1.17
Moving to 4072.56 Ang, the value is 1.27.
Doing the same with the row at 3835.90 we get 1.03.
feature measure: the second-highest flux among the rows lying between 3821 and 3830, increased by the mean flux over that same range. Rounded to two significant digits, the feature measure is 28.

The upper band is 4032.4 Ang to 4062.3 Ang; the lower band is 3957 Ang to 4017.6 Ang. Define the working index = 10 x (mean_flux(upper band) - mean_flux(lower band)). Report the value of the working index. 29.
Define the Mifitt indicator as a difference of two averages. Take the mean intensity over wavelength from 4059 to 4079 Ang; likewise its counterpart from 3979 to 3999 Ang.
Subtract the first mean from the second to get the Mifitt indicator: -0.1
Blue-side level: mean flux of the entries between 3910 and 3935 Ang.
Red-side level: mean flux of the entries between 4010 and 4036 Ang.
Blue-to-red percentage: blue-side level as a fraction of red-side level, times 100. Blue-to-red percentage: 71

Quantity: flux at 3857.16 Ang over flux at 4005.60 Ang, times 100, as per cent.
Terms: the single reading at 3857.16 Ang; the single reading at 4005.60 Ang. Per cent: 80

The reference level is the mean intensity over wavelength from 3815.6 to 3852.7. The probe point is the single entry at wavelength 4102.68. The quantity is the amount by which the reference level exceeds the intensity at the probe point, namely -0.6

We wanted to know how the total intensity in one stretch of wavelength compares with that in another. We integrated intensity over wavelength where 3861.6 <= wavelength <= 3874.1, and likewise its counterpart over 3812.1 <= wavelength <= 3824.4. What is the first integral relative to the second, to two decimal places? 1.04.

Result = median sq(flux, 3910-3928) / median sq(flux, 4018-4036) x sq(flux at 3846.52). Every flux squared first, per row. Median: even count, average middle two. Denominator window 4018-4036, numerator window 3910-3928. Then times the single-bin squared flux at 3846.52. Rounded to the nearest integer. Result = 206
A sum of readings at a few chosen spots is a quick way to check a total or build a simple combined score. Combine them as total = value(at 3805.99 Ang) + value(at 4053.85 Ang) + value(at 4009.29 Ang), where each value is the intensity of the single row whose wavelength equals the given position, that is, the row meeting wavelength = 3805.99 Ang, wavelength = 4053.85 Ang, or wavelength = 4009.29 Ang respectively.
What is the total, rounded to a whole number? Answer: 57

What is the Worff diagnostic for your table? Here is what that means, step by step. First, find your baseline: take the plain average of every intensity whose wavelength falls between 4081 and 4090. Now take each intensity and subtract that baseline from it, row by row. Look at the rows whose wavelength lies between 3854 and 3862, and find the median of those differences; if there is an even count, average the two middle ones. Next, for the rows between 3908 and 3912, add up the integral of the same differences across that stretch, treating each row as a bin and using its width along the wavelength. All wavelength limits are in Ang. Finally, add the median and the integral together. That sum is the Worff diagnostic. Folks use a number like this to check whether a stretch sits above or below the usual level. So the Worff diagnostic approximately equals -11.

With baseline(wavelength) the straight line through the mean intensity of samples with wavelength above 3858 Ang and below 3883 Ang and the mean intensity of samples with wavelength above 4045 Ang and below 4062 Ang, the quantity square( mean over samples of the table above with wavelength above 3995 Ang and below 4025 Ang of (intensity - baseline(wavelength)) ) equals 1.2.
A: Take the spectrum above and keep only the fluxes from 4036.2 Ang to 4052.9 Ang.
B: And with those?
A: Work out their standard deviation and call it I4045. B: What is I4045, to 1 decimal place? 0.5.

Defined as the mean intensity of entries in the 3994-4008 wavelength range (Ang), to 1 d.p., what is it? 18.8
